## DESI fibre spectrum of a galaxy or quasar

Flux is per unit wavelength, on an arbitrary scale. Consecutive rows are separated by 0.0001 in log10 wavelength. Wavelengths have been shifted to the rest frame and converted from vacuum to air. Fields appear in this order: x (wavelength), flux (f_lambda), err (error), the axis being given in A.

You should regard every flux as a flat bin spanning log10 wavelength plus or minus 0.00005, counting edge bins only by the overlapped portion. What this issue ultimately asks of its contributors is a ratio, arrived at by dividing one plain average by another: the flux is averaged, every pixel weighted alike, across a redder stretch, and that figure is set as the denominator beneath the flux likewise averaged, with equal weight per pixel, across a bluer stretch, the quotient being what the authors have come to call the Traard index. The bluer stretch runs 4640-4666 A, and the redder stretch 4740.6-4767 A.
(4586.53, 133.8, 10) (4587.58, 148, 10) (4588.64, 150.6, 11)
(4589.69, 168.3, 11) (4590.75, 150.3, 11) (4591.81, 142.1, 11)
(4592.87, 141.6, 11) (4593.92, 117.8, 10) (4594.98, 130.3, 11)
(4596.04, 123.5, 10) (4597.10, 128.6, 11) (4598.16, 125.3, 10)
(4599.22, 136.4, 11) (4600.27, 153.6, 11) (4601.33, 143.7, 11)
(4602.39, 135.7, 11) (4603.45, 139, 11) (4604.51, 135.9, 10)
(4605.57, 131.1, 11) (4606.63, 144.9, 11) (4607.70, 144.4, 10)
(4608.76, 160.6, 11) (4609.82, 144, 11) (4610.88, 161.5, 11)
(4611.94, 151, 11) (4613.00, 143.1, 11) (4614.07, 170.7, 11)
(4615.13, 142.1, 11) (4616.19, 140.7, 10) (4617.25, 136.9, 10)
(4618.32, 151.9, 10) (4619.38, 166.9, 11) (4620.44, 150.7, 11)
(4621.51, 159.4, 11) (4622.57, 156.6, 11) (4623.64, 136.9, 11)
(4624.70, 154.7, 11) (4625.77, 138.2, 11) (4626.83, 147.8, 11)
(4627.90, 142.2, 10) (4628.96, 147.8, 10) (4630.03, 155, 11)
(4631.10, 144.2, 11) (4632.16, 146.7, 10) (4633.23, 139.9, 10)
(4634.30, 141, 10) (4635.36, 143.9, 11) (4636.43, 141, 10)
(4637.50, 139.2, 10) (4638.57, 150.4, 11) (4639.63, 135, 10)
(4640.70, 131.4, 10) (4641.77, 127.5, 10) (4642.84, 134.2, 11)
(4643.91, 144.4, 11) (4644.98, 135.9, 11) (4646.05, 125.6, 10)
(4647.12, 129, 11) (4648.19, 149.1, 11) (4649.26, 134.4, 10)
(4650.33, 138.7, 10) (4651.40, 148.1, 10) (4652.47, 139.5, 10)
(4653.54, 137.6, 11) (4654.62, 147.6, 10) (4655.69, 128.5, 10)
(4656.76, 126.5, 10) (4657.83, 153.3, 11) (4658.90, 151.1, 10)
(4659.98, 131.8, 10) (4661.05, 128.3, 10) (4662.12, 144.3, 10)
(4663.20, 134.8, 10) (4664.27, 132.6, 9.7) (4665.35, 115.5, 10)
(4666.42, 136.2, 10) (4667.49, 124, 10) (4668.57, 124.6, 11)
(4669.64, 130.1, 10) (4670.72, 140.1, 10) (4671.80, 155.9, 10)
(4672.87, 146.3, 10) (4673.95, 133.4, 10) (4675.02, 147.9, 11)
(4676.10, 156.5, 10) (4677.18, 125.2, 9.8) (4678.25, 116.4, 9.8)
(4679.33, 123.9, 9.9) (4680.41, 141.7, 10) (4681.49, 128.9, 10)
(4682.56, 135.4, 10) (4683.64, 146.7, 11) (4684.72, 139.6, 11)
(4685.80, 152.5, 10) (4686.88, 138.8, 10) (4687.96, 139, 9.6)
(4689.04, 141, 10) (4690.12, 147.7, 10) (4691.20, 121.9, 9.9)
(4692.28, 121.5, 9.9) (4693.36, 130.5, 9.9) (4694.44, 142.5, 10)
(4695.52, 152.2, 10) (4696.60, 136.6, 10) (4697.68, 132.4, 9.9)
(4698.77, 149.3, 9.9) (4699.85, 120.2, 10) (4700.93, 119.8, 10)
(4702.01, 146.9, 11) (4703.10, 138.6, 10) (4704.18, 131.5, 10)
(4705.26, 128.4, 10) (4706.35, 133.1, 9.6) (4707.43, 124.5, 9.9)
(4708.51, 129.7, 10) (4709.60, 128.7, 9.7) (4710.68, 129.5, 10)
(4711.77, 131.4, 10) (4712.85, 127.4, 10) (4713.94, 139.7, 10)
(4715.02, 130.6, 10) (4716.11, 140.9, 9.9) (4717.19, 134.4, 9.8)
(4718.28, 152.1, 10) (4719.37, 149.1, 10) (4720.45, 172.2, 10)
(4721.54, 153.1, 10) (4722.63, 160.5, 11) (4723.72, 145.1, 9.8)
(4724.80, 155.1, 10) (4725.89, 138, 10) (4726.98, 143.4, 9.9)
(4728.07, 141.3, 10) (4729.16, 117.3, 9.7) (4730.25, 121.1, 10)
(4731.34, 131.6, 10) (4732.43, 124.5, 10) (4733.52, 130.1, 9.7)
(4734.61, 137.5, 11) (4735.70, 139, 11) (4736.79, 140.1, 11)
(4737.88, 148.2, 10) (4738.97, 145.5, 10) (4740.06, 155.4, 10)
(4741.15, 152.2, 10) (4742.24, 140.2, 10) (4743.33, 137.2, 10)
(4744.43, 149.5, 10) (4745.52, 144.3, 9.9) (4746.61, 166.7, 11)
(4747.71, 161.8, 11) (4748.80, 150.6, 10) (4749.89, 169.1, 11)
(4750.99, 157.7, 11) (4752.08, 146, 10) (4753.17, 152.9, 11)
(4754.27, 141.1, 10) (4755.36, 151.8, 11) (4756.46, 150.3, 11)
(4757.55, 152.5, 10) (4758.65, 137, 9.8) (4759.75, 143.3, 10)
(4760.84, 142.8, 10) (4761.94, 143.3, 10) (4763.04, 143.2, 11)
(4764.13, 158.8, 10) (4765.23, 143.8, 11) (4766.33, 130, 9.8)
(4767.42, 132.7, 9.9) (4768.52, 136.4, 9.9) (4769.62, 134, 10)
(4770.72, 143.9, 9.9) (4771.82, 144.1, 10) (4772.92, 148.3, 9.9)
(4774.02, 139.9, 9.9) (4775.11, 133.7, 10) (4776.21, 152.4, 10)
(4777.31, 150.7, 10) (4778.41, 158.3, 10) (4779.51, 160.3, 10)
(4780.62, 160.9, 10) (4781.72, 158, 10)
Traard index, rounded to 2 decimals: 0.92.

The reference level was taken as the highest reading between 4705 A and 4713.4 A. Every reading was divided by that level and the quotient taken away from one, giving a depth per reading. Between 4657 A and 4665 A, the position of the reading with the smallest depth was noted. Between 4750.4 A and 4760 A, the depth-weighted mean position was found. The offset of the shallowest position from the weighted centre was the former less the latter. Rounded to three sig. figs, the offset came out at -96.9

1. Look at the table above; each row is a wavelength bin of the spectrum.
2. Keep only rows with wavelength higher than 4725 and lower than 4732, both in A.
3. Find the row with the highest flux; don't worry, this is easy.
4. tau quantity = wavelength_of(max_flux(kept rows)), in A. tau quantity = 4726.98 A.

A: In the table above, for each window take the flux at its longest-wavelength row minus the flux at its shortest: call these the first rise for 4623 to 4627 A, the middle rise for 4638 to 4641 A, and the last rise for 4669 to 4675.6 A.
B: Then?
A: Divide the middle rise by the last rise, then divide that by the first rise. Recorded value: -0.1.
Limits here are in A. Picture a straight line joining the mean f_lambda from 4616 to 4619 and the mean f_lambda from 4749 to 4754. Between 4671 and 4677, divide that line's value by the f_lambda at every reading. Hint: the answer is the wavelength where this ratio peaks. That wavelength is 4673.95 A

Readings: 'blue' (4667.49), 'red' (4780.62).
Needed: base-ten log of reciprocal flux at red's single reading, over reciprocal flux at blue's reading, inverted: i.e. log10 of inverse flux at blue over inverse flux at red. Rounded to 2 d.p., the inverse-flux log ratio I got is 0.11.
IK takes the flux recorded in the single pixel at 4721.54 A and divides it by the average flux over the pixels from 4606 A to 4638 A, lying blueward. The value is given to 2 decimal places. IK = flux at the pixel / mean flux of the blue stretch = 1.03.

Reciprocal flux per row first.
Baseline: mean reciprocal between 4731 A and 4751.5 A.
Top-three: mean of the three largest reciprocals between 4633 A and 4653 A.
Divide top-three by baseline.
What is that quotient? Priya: 1.14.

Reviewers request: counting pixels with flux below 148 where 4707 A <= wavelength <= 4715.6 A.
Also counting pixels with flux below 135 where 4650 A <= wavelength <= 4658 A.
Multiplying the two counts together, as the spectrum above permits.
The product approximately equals 16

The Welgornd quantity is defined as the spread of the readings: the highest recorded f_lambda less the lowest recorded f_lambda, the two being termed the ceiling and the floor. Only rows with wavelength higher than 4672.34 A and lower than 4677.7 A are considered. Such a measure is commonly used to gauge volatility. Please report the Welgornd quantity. 31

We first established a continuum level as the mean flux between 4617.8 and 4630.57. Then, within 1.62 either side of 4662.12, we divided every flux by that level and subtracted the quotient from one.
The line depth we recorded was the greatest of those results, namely 0.15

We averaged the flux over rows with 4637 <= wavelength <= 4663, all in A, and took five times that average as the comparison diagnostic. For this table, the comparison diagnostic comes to 690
